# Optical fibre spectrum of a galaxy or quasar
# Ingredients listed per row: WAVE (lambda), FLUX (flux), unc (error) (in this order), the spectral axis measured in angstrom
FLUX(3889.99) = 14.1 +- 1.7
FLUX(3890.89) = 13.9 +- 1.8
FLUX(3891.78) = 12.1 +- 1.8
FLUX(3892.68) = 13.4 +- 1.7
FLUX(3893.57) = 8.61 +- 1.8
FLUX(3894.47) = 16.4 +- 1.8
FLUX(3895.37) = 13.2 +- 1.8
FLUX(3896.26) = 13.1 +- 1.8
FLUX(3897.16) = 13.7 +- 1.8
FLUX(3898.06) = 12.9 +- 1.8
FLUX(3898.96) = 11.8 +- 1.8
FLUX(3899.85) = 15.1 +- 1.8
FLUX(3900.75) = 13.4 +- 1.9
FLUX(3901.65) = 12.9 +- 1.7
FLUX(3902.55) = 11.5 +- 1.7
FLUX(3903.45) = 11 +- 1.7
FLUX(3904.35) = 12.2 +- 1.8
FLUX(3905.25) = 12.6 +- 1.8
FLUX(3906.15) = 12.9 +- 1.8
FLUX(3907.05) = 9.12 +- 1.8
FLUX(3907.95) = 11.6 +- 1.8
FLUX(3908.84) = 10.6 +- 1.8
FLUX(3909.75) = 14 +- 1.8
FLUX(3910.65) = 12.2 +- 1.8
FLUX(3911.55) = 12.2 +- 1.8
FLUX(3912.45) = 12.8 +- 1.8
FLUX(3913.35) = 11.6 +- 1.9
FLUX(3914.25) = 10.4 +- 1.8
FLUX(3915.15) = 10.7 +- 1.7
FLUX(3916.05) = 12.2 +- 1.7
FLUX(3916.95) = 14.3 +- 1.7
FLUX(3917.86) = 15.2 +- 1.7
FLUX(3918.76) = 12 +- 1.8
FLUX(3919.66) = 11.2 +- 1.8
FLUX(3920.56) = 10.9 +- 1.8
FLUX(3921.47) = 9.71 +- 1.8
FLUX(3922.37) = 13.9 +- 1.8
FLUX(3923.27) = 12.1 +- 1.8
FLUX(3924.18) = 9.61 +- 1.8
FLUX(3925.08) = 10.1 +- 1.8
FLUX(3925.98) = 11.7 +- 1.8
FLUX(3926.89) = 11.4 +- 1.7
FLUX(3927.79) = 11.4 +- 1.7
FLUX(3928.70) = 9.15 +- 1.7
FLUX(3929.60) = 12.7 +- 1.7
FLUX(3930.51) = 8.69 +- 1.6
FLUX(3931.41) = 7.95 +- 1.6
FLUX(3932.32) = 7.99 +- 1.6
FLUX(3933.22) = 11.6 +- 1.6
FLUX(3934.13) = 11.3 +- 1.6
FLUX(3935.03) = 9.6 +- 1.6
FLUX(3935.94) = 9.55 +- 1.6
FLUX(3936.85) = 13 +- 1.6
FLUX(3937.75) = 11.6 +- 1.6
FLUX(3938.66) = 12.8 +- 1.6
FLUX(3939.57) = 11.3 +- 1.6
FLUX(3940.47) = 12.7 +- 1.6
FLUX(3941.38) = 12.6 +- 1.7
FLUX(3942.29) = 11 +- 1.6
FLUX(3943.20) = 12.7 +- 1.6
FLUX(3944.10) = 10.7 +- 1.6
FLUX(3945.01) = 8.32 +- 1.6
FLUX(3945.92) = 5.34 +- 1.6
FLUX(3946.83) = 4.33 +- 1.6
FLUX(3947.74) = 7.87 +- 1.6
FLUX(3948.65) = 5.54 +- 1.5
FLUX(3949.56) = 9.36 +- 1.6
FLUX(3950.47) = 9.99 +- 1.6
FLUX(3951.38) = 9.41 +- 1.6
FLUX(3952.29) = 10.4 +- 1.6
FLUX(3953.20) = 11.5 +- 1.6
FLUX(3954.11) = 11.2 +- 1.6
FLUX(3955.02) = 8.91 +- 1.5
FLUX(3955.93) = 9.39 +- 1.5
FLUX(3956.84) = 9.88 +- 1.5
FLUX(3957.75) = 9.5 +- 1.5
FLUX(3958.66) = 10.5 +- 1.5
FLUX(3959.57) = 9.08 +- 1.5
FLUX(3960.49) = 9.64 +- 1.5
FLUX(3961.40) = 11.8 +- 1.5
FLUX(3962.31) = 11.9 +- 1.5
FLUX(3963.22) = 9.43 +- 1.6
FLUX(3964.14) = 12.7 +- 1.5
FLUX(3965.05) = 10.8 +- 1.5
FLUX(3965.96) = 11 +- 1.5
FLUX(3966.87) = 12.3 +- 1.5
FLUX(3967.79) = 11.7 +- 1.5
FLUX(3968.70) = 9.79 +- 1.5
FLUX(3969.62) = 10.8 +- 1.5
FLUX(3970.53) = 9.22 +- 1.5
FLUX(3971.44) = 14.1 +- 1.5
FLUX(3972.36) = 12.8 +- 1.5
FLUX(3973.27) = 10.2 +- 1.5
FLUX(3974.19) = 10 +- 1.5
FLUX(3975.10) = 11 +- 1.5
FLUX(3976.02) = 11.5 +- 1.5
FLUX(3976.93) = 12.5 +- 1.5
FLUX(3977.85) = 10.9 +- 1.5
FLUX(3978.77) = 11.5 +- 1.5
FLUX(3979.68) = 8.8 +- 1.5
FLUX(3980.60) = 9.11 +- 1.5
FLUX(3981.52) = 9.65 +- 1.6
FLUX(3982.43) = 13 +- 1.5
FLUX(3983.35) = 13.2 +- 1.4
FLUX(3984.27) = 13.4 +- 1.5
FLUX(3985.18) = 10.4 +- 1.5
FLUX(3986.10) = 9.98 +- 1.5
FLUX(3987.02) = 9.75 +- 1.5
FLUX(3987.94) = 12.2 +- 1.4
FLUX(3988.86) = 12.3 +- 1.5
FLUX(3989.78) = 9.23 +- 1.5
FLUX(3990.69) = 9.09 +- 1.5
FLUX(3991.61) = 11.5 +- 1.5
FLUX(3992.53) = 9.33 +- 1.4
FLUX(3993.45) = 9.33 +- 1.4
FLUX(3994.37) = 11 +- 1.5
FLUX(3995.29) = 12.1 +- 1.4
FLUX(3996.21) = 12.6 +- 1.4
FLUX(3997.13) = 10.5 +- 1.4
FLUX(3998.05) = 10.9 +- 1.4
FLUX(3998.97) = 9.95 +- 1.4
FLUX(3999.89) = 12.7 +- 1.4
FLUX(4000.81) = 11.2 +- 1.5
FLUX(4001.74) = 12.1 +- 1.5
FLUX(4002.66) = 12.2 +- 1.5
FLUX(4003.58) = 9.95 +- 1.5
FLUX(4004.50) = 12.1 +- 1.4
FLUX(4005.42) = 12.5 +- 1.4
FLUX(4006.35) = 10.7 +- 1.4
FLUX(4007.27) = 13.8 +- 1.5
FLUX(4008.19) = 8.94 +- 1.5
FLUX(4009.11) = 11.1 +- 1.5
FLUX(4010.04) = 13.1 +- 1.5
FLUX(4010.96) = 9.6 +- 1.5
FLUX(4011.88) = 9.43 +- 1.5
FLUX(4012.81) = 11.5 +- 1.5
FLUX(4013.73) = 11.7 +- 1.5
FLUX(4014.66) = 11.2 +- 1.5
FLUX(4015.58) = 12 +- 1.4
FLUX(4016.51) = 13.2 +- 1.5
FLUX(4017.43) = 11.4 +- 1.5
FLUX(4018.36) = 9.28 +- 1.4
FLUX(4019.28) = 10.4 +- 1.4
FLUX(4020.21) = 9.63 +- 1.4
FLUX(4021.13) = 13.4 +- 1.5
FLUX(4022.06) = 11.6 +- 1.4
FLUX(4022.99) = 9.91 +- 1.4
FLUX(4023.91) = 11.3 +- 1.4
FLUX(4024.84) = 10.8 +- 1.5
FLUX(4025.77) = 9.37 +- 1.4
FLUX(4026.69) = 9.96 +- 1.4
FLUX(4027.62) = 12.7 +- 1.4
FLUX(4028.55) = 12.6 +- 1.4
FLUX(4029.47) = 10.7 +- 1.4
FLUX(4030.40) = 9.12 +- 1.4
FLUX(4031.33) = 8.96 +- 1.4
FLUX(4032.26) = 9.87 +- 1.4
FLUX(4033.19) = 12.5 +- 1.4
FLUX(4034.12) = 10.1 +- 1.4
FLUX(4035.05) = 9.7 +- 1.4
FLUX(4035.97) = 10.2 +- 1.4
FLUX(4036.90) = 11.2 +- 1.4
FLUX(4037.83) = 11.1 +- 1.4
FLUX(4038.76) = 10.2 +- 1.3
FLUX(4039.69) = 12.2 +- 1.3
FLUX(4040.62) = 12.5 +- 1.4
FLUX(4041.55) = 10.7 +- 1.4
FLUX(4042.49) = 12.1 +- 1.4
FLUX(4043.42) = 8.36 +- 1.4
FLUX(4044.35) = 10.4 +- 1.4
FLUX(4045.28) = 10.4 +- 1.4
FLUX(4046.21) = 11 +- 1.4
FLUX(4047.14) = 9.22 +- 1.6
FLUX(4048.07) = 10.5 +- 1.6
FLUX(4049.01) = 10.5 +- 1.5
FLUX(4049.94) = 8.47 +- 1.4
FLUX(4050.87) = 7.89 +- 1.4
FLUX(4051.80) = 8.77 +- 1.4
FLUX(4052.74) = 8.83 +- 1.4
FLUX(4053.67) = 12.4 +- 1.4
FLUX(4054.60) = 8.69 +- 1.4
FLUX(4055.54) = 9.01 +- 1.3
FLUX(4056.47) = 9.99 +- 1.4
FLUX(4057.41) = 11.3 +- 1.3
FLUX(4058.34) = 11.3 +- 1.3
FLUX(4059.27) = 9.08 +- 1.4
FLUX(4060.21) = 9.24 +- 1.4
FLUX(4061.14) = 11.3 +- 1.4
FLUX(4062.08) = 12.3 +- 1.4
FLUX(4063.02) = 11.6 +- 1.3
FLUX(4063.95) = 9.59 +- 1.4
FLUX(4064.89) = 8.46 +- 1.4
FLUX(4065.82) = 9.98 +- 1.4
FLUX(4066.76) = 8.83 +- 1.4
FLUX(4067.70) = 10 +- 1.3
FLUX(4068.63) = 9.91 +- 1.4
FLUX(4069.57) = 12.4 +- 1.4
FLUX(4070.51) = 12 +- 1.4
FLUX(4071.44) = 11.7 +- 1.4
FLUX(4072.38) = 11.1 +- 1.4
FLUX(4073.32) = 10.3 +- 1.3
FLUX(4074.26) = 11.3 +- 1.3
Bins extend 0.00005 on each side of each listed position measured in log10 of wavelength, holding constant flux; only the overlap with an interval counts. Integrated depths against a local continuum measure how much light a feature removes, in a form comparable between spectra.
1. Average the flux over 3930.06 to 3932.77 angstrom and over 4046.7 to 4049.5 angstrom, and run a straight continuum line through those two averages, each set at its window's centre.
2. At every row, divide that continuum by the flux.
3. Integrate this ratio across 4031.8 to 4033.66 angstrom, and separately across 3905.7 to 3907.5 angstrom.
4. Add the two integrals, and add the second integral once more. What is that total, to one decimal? 4.3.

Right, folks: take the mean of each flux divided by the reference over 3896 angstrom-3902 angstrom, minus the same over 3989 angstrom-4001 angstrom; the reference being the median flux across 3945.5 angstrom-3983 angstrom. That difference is 0.25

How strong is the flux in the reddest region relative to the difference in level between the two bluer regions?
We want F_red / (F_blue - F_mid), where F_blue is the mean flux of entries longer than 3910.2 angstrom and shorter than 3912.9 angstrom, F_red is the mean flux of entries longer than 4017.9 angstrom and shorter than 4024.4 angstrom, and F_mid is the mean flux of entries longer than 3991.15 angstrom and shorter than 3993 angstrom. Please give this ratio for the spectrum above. 5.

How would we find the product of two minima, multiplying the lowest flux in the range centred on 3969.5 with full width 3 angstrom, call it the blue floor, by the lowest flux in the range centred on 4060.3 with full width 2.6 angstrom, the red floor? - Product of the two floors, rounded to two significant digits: 84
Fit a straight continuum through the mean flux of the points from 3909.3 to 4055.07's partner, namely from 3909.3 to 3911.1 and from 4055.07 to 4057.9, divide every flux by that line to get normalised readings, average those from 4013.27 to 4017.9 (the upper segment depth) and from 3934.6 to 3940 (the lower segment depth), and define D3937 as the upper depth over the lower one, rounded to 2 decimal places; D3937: 1.21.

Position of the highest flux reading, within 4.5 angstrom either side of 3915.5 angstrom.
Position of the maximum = 3917.86 angstrom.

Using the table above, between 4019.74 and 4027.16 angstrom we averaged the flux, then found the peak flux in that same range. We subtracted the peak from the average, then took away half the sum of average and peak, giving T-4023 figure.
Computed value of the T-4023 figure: -14.7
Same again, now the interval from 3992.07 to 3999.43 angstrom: -13.5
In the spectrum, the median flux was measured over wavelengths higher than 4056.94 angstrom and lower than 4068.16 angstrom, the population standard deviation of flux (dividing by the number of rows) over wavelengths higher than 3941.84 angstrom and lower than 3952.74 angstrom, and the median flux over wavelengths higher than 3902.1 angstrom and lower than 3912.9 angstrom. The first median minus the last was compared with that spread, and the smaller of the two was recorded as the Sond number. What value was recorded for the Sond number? -2.2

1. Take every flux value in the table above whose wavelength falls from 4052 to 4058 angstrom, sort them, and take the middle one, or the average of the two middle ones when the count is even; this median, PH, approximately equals 9.5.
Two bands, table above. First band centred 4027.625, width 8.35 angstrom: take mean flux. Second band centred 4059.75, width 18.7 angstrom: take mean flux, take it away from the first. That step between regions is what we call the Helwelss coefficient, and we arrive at 0.69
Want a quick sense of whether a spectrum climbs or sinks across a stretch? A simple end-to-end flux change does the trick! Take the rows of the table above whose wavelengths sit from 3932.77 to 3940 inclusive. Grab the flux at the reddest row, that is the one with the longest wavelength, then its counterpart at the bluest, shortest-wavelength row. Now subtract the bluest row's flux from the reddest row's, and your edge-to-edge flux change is 0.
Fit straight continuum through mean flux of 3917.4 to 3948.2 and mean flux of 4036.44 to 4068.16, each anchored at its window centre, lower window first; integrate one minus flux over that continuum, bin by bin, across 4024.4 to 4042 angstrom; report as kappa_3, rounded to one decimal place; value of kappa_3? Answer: -0.8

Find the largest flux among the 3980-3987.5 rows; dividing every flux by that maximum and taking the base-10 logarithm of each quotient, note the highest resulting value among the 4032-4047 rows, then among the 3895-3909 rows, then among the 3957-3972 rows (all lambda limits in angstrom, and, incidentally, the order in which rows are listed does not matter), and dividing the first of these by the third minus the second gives 1.0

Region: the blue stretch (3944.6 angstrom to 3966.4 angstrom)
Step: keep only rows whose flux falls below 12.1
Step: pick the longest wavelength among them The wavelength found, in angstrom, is 3965.96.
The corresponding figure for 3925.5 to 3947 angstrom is 3946.83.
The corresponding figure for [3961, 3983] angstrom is 3981.52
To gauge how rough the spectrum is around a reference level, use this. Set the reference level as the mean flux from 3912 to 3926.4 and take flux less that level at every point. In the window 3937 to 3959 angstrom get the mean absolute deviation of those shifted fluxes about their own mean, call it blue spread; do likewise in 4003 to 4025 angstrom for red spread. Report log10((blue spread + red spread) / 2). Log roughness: 0.15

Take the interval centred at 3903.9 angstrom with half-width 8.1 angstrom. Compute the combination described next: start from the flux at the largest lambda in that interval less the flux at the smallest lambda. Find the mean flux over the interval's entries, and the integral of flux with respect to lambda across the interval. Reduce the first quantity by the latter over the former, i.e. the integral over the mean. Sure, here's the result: -17.1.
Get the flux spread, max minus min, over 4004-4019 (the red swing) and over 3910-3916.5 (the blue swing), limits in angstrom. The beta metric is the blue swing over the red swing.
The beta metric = 0.5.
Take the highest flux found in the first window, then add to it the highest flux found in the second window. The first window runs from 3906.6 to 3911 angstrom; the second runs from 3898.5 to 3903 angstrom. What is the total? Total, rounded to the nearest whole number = 29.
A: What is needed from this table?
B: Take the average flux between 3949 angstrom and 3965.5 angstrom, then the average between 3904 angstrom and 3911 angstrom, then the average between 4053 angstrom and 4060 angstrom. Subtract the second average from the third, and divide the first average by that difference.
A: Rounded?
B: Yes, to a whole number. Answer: -6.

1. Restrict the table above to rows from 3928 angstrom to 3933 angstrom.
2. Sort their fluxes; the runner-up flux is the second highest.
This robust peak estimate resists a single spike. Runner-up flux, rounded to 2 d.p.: 9.15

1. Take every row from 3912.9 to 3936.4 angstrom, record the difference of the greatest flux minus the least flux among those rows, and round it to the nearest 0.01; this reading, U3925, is 7.25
